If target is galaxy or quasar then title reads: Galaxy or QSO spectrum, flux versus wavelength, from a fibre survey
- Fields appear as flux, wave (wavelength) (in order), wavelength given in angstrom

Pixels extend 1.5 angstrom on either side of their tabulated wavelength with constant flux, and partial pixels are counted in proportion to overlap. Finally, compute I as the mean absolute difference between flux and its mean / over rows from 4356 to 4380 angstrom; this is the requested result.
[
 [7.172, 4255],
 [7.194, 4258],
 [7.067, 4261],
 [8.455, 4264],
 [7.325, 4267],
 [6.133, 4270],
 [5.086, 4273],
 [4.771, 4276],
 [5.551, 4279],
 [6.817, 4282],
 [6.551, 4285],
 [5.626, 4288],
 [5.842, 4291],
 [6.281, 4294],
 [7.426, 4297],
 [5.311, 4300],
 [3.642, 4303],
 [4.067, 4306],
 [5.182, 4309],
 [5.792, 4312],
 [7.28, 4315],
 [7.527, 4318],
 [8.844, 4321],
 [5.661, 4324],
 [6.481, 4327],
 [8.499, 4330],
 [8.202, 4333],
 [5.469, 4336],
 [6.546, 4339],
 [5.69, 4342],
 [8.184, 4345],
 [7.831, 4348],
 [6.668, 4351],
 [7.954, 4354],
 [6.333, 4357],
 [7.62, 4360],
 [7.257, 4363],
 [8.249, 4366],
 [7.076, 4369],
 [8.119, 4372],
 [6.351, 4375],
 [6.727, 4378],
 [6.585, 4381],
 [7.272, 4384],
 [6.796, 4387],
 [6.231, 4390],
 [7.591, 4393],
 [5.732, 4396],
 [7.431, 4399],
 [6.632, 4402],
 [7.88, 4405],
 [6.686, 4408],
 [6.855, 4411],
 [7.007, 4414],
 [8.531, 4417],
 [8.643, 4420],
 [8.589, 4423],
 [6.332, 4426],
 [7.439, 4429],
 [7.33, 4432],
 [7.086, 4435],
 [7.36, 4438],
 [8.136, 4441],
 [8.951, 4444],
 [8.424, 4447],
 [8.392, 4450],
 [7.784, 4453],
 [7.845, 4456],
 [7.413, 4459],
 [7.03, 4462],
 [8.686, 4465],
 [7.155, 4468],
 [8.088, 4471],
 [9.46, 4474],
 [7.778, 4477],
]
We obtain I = 0.59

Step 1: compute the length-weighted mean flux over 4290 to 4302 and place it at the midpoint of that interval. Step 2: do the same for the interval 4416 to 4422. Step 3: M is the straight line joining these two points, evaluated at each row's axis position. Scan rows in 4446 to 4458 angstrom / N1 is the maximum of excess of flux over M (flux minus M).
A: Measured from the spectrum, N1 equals -0.7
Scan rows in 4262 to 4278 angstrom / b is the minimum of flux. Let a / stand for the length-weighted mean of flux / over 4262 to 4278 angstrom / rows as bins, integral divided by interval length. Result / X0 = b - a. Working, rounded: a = 6.4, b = 4.771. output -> -1.58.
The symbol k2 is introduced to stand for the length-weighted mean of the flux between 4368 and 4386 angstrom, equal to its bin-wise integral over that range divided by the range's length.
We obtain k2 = 7.01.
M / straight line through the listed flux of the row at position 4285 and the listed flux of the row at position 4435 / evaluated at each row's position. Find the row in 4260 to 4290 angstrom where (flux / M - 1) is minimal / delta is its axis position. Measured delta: 4276 angstrom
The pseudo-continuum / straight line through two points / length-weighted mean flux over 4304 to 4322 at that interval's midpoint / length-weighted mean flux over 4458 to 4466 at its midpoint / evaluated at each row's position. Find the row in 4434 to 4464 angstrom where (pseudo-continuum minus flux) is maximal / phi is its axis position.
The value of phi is 4462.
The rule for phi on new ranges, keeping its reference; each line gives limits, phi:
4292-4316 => 4303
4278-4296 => 4288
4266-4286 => 4276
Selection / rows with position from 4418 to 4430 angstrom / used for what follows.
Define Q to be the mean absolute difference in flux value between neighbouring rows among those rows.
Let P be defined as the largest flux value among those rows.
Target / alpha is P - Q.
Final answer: 7.5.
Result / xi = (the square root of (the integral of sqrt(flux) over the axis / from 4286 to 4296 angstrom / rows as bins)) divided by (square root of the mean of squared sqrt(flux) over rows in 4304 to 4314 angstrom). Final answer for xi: 2.21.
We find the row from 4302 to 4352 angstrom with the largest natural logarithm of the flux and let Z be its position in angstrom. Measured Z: 4321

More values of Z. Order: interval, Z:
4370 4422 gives 4420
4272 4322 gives 4321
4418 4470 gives 4444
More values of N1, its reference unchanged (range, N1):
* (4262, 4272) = 3.0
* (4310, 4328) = 2.2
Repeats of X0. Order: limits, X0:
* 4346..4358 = -0.94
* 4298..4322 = -2.28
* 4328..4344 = -1.44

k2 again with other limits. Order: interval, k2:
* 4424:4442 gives 7.29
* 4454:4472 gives 7.69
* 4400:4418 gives 7.23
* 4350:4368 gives 7.36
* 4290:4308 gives 5.41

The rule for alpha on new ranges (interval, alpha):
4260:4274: 7.3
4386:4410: 6.6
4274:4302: 6.5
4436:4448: 8.2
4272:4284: 6.0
